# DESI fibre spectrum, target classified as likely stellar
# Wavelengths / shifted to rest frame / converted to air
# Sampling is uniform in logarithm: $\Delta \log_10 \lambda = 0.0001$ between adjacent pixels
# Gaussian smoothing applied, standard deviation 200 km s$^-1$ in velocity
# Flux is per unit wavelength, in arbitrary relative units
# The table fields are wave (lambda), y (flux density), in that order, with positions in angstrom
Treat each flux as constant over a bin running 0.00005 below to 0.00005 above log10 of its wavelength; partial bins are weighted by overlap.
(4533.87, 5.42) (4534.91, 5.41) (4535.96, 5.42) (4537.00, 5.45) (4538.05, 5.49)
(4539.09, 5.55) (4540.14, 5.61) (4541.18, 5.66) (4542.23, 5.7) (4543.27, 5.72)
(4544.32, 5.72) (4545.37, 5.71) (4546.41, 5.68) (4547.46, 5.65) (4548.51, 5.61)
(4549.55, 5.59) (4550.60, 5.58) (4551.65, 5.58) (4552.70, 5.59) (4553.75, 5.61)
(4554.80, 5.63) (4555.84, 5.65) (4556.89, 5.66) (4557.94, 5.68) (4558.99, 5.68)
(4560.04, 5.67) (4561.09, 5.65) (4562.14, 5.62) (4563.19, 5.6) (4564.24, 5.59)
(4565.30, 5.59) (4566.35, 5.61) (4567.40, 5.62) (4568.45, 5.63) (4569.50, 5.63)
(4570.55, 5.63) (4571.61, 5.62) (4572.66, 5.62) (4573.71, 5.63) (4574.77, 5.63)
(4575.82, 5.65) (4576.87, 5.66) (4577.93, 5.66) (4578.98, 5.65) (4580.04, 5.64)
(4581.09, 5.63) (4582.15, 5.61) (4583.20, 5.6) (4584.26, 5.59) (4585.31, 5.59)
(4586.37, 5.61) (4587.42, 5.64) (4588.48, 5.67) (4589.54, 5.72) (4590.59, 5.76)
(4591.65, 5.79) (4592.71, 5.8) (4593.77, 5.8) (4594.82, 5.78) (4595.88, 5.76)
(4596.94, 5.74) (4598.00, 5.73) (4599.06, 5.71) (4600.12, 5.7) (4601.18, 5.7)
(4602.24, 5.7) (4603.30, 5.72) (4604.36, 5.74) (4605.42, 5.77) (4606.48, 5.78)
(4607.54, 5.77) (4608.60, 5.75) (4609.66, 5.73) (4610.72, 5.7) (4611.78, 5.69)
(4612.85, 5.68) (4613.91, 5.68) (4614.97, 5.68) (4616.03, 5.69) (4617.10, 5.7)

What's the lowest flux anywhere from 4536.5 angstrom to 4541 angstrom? 5.45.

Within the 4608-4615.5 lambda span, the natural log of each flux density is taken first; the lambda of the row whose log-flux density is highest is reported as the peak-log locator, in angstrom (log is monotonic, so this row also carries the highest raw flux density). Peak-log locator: 4608.60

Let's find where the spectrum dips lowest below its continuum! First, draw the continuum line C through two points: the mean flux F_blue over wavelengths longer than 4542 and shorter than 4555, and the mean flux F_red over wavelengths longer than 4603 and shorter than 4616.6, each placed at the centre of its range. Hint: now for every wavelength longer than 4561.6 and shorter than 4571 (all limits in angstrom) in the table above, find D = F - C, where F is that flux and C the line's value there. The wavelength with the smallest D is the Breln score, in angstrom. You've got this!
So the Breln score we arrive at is 4565.30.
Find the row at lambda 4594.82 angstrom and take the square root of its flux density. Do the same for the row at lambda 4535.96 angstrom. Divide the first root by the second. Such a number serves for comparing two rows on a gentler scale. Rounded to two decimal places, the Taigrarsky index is 1.03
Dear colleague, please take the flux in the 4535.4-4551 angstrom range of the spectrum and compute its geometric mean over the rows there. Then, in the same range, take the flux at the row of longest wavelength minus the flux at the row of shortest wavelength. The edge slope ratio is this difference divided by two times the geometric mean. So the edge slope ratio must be 0.014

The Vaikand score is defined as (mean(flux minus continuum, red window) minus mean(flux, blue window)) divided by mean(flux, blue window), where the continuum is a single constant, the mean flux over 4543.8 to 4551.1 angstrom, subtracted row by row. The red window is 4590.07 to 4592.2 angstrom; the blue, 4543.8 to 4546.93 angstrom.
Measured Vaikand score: -0.978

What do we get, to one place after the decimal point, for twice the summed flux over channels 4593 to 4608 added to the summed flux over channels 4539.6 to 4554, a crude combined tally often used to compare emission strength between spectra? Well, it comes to 239.8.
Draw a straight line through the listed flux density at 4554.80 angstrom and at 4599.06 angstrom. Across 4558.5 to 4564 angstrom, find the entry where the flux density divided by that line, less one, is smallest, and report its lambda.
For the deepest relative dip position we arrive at 4563.19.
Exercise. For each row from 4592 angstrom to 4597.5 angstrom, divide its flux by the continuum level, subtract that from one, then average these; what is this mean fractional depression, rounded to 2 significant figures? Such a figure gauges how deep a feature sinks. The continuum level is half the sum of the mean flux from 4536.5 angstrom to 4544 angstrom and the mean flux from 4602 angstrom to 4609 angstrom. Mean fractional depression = -0.018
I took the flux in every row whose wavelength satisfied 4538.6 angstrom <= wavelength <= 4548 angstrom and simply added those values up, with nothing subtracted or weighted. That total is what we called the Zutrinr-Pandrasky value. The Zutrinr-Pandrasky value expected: 51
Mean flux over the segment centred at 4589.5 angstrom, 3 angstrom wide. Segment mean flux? 5.72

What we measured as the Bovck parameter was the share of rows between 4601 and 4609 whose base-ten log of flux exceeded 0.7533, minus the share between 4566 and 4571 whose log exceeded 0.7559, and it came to 1.0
